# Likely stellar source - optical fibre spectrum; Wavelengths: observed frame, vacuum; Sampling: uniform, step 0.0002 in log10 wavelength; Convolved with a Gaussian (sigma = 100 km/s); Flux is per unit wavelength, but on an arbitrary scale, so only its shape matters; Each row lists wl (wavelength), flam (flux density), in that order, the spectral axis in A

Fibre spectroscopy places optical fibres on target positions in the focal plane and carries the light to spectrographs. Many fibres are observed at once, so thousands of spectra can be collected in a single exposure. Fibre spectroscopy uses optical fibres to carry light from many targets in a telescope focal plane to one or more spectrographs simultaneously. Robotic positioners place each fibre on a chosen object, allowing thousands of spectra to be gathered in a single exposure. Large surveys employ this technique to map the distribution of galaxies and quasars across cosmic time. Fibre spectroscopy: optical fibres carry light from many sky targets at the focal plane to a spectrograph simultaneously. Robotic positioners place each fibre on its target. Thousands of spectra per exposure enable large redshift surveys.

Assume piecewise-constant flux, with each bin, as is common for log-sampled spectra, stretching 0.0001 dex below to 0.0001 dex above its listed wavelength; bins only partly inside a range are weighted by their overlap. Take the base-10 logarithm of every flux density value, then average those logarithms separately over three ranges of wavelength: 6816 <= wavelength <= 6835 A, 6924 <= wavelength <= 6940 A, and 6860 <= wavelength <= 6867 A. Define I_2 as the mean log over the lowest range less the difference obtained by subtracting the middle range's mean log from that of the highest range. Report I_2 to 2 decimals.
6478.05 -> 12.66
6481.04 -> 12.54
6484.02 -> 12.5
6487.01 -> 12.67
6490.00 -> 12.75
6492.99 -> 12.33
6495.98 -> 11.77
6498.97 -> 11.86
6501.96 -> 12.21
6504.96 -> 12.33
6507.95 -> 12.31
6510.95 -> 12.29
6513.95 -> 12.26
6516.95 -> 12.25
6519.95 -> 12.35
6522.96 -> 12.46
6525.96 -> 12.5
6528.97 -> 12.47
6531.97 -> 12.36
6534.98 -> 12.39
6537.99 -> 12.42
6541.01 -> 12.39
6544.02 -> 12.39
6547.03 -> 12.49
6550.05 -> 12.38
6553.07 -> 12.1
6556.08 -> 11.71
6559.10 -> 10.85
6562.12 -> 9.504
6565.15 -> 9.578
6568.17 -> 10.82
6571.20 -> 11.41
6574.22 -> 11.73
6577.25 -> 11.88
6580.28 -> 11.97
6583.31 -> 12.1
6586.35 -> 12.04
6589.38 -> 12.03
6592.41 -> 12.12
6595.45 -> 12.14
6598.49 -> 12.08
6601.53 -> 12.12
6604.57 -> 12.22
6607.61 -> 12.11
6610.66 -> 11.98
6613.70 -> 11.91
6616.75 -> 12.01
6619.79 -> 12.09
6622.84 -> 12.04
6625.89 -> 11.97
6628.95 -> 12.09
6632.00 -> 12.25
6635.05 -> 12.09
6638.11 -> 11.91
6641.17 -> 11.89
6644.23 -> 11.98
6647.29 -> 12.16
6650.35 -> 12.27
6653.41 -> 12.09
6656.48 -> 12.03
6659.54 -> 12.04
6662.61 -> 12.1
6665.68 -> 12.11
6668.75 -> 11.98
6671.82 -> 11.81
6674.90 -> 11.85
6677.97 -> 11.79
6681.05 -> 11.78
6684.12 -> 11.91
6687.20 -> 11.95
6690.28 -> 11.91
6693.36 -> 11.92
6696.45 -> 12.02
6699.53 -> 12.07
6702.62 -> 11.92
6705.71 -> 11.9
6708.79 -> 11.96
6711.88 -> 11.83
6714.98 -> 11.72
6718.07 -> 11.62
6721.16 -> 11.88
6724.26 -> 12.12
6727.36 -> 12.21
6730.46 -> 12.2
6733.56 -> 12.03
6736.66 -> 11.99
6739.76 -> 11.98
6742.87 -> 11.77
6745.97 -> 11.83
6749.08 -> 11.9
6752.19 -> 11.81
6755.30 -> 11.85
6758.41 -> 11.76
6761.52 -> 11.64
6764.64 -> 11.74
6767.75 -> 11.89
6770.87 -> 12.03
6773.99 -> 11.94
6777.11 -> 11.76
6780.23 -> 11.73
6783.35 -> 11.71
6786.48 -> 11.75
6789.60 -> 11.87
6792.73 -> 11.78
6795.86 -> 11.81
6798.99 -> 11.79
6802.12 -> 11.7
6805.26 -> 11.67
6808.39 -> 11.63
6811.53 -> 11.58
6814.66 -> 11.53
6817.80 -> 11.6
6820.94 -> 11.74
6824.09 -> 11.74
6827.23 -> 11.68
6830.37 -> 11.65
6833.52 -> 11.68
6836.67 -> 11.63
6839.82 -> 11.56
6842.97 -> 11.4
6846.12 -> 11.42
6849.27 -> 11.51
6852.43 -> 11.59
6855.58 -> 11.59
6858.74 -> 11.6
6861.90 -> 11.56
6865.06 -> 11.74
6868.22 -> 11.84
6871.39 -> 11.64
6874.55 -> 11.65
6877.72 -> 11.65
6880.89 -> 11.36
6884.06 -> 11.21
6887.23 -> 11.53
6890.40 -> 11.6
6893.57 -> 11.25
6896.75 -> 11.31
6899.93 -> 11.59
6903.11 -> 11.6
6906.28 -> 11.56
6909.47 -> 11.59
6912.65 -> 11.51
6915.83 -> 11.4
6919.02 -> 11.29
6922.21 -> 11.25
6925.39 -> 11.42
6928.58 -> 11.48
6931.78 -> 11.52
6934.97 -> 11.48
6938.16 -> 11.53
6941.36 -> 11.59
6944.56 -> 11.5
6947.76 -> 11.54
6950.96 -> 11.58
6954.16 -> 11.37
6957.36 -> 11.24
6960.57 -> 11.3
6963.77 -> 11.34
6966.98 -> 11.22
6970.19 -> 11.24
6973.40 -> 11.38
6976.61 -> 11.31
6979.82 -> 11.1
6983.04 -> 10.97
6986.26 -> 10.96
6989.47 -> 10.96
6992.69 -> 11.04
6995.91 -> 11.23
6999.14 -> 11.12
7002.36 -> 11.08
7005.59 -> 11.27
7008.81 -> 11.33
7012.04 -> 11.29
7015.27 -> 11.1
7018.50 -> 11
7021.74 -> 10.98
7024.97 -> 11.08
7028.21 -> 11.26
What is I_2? 1.07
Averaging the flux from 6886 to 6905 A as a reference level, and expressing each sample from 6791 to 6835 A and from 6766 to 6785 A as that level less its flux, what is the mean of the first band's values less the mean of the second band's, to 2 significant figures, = 0.16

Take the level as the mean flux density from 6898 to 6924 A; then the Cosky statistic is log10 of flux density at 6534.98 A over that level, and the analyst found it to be 0.033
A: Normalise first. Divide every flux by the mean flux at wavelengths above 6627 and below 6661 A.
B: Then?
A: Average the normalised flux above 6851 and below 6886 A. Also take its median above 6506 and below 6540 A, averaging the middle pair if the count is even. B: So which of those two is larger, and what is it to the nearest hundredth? 1.02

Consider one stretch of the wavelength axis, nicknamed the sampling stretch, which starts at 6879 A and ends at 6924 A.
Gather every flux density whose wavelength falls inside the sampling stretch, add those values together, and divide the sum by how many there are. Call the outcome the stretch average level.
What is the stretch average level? 11.4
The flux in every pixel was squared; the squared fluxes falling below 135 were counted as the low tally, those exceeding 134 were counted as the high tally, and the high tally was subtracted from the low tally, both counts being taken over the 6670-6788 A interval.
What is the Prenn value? -38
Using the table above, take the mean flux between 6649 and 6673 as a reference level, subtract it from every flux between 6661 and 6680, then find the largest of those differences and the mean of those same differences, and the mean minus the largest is -0.17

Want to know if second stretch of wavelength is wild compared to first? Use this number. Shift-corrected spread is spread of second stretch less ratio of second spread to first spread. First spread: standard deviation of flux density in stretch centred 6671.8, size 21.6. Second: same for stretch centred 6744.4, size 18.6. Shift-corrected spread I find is -0.54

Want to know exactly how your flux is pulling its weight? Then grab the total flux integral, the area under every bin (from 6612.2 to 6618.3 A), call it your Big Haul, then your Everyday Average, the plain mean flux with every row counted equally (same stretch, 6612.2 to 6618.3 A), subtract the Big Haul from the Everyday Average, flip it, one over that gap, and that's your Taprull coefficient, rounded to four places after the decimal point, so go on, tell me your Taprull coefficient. -0.0164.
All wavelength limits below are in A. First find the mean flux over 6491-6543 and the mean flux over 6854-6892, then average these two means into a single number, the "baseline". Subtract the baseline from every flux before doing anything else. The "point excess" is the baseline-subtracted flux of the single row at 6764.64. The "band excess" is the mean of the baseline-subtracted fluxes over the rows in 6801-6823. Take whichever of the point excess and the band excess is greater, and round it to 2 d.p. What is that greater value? -0.20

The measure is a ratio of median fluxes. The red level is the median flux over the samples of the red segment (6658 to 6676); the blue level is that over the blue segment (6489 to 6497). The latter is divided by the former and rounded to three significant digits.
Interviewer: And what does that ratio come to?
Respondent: 1.03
